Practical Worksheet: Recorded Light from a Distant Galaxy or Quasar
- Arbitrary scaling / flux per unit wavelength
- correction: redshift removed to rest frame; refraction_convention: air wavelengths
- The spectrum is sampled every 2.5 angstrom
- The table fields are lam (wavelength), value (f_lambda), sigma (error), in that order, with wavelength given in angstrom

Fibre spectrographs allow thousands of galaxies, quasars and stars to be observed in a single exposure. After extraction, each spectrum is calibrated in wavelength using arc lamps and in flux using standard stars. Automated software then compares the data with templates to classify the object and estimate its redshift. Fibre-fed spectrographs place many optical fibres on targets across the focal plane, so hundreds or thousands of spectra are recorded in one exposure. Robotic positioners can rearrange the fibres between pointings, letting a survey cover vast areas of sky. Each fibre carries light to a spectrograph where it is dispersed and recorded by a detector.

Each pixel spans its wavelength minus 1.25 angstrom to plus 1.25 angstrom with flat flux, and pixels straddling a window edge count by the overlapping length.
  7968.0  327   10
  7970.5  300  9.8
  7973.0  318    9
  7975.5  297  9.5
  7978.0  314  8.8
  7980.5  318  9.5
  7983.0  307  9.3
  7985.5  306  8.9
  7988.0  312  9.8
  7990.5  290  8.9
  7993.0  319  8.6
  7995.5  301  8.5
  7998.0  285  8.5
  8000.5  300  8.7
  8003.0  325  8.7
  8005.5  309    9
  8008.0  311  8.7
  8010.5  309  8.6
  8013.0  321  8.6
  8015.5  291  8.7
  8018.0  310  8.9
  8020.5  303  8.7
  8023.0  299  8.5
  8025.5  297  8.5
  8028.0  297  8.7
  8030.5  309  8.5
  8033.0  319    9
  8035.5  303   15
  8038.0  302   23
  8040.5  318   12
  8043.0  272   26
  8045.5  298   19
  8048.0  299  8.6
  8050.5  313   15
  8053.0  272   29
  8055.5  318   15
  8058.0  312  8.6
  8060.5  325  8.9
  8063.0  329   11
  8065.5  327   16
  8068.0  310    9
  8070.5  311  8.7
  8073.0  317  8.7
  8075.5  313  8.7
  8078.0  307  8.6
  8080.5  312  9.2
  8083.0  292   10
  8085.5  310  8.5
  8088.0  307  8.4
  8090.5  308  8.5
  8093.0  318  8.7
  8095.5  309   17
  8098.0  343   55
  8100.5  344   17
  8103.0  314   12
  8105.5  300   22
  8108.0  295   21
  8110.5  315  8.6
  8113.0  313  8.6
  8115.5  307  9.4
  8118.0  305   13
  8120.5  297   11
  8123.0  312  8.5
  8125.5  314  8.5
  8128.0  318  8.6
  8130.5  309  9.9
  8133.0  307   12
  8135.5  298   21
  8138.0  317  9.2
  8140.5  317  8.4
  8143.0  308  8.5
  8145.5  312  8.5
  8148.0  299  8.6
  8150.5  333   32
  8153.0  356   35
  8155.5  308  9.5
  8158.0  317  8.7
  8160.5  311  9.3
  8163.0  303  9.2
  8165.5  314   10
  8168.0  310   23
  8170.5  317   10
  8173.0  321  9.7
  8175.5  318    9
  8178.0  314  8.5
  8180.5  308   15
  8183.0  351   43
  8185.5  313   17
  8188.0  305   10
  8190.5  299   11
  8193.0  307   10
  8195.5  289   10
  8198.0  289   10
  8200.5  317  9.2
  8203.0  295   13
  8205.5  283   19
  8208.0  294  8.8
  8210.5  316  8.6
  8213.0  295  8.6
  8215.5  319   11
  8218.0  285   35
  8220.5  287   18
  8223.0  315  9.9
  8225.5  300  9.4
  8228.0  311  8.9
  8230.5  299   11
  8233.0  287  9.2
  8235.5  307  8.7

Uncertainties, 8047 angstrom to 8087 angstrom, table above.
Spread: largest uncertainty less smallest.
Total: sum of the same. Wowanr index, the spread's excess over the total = -163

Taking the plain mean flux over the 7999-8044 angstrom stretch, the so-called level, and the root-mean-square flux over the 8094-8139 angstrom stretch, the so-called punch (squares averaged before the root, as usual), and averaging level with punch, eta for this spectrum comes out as 309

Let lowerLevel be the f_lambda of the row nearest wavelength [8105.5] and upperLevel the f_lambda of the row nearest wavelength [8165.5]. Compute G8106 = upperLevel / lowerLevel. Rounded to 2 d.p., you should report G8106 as 1.05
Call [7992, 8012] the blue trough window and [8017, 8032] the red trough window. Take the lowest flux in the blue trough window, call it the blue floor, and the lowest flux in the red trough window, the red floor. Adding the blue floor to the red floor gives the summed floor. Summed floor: 582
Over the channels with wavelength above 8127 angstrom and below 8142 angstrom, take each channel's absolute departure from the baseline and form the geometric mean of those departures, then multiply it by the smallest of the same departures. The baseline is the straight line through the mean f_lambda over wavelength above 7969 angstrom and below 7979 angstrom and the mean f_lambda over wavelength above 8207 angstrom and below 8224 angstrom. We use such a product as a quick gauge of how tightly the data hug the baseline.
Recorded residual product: 28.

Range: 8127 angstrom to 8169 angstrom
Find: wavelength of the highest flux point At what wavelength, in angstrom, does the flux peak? 8153.0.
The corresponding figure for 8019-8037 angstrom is 8033.0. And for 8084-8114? 8100.5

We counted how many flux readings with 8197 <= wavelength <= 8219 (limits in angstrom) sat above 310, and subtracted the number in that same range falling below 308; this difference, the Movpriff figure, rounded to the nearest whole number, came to -3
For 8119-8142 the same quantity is 2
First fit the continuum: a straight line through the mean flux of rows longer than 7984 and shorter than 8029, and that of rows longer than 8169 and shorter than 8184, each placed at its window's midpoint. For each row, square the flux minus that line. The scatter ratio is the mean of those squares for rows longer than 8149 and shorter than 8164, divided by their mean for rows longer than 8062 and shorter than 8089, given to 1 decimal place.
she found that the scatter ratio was 3.4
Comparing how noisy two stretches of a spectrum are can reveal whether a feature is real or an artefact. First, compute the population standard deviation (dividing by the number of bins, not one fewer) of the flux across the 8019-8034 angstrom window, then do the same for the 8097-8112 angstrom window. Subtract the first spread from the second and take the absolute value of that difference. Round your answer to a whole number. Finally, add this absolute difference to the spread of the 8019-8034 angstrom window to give 19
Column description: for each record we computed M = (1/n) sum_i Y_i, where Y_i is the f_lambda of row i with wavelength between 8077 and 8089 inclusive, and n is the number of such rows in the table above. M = 306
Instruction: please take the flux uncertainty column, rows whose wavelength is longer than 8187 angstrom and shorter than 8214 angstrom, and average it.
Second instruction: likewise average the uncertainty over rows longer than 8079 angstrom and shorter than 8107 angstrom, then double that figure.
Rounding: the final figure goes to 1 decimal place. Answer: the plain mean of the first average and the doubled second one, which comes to 21.4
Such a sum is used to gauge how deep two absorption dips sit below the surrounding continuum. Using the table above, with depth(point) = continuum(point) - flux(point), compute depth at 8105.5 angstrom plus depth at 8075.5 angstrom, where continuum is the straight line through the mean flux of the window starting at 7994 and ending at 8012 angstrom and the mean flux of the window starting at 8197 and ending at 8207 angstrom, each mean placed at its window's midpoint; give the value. -10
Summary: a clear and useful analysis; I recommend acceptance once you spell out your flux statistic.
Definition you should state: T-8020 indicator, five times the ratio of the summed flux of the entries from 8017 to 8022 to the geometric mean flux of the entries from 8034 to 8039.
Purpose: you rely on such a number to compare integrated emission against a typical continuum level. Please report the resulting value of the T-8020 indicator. 10.1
